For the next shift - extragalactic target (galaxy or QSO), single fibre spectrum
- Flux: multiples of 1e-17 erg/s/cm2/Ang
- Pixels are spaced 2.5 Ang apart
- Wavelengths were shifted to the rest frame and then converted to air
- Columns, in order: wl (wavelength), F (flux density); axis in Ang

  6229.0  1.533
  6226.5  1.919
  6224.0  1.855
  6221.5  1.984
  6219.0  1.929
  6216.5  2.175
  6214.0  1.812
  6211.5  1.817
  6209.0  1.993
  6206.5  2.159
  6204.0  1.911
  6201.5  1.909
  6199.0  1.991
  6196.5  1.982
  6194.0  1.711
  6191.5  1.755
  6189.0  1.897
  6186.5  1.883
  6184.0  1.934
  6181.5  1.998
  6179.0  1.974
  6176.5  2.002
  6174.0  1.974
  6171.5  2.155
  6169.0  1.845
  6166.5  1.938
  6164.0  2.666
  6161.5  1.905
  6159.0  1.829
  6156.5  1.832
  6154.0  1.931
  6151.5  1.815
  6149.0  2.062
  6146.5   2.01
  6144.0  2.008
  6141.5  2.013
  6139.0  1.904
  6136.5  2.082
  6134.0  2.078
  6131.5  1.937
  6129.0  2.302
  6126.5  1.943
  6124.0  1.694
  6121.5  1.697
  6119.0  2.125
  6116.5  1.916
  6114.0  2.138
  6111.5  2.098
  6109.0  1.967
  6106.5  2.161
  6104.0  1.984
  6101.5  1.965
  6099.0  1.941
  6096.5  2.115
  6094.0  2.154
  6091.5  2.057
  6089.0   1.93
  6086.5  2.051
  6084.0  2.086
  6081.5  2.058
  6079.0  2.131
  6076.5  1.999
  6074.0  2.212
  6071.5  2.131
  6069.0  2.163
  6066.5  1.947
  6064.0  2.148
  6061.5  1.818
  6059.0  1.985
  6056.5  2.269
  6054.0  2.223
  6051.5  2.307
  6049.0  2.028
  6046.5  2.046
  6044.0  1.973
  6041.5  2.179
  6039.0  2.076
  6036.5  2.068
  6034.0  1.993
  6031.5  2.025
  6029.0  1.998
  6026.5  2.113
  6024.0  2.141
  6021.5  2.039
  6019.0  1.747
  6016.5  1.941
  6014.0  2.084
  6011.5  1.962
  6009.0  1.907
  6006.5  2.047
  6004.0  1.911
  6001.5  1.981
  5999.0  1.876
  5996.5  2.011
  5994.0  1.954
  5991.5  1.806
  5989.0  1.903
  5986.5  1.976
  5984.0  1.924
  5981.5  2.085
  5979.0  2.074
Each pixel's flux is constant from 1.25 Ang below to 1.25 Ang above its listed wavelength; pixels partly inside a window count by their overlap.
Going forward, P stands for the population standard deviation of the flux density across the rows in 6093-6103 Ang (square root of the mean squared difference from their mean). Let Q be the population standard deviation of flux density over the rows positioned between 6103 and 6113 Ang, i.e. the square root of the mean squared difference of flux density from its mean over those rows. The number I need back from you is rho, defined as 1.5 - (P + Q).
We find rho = 1.33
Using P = 0.09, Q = 0.08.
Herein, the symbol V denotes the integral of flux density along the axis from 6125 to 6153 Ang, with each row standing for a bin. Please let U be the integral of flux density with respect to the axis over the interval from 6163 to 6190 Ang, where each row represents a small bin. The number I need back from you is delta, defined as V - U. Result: 2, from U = 54.5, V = 56.3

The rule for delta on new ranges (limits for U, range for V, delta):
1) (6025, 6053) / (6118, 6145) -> -5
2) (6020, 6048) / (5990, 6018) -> -3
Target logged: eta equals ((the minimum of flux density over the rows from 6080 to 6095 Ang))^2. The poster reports 3.72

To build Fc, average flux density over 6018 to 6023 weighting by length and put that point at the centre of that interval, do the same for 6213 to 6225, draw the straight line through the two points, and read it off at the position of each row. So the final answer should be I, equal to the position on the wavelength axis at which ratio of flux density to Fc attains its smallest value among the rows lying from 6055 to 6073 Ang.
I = 6061.5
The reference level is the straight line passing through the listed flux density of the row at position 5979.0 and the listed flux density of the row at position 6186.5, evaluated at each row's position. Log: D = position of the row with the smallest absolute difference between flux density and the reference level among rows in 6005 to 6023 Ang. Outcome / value 6006.5 Ang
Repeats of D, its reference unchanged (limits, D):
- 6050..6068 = 6059.0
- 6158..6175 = 6161.5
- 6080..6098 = 6089.0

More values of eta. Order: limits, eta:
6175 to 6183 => 3.90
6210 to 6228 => 3.28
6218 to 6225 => 3.44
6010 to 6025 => 3.05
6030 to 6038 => 3.97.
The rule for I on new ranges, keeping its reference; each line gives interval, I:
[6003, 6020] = 6019.0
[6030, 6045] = 6044.0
